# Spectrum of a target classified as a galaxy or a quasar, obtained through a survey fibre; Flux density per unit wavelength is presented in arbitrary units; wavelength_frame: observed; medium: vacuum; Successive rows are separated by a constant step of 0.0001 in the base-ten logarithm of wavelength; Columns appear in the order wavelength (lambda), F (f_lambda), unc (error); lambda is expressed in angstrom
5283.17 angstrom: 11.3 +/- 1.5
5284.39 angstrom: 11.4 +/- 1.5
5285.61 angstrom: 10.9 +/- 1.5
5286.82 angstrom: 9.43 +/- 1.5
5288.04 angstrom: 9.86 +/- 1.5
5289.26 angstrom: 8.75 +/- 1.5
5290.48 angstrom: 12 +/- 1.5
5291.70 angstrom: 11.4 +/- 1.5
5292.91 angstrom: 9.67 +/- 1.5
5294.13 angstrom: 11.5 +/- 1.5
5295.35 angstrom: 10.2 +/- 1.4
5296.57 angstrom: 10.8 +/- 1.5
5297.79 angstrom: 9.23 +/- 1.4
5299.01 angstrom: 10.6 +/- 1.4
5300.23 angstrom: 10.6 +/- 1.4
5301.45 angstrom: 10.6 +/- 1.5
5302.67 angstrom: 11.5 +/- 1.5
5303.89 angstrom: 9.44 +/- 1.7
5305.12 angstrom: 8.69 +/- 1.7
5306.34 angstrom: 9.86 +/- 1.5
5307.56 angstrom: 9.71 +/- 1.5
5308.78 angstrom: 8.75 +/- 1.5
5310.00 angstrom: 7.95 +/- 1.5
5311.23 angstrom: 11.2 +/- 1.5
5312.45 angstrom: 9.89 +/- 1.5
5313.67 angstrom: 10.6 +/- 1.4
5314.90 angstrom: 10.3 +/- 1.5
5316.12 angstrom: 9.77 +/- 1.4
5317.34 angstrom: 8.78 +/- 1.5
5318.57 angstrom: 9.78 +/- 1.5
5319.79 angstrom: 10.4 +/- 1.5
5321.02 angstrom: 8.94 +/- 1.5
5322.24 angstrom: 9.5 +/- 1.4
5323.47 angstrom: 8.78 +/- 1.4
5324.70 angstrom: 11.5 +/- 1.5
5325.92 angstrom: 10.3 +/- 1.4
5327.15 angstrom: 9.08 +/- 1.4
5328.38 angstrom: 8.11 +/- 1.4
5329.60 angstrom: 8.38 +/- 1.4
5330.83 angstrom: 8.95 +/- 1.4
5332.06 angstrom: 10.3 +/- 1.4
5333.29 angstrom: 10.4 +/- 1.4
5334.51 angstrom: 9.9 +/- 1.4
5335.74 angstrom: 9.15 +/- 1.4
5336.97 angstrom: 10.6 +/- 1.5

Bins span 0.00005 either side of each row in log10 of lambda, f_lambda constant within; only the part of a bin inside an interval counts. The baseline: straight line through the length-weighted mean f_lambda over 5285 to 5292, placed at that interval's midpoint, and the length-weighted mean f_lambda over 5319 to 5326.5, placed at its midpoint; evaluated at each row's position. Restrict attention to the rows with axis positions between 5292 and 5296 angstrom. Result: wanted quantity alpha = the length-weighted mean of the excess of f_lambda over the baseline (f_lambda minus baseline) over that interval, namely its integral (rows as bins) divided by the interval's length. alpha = 0.3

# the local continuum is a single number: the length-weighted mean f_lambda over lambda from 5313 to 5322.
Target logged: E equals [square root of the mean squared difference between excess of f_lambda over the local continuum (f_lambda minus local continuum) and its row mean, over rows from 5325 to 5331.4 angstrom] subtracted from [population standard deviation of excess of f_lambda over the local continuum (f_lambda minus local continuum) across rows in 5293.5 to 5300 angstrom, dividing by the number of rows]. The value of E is -0.01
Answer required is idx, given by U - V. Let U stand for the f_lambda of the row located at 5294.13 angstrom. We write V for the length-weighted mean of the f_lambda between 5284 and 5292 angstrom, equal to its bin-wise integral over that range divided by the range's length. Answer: 1.03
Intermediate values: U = 11.5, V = 10.5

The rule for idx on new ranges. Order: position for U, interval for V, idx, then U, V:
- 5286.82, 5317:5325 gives -0.19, 9.43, 9.6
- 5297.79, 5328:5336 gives -0.13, 9.23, 9.4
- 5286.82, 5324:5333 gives -0.11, 9.43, 9.5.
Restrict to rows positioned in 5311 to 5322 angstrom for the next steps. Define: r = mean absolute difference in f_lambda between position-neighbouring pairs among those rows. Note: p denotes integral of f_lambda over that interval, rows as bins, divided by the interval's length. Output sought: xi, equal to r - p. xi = -9.05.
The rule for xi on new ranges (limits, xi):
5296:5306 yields -9.22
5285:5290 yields -8.79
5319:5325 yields -8.36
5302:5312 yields -8.34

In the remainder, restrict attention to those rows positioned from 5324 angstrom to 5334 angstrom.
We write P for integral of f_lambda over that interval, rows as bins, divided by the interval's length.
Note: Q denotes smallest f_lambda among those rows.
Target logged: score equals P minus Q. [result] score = 1.52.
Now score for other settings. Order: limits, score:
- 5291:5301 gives 1.29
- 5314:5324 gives 0.78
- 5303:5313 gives 1.54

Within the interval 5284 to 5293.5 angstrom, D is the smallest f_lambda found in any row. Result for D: 8.75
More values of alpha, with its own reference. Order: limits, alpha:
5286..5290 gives -0.8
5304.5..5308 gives -0.7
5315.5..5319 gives -0.5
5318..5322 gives -0.3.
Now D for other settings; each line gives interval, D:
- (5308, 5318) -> 7.95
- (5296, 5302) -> 9.23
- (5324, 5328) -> 9.08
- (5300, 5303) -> 10.6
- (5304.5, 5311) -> 7.95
